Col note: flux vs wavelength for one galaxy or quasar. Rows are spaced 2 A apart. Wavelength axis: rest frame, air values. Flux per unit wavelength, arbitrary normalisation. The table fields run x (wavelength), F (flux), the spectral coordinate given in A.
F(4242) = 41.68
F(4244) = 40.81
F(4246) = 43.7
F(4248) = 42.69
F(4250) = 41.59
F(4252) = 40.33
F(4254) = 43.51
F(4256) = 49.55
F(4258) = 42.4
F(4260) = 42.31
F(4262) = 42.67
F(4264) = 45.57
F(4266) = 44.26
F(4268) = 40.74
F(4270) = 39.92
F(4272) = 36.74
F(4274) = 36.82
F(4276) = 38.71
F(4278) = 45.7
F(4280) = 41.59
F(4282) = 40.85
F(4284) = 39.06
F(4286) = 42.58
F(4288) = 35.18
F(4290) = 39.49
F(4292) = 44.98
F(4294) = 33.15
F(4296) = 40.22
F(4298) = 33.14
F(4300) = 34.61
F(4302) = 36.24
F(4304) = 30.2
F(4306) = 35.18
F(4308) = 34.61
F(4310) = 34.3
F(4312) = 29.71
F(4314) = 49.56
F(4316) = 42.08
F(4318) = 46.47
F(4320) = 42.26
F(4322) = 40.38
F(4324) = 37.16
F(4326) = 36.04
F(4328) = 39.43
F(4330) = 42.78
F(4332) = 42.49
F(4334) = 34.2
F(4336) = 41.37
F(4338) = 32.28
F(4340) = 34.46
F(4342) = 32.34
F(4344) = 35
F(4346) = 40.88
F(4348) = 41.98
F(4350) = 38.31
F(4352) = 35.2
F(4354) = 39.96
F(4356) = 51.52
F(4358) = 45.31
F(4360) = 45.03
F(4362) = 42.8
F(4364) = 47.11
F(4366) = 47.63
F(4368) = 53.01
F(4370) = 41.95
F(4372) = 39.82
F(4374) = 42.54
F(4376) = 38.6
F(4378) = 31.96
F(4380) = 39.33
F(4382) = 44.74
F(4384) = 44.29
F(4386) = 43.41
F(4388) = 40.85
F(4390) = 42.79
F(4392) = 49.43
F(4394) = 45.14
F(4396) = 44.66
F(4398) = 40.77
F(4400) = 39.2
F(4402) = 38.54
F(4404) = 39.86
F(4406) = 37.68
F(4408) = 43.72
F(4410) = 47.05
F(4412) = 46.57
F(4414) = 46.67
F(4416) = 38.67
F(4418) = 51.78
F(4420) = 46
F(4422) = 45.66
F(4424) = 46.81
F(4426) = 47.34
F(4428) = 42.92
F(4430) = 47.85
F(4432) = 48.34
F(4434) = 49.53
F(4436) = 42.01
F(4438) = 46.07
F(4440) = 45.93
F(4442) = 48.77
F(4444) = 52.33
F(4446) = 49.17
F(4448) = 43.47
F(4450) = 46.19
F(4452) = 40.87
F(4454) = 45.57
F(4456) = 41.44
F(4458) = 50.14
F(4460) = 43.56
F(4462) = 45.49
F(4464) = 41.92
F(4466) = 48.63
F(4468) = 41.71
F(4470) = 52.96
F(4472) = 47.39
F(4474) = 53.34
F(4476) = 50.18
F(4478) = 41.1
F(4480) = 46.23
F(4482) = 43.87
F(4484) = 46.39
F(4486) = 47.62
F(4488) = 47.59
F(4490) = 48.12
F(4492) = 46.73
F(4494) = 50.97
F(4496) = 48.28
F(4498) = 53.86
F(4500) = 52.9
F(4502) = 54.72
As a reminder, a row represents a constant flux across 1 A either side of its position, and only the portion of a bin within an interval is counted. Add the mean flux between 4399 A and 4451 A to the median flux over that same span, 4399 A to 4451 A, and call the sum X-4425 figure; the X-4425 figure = 91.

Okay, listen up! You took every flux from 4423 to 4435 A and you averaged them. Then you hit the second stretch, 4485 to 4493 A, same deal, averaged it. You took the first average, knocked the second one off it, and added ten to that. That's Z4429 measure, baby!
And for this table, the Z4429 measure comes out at 10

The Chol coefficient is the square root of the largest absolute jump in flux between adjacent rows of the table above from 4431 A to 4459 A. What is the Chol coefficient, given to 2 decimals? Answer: 2.95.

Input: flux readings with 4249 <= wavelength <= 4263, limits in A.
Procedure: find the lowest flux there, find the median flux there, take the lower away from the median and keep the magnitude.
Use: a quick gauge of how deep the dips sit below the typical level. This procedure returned 2.1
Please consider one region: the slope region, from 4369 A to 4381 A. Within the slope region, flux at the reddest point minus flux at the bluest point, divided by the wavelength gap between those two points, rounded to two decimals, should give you -0.26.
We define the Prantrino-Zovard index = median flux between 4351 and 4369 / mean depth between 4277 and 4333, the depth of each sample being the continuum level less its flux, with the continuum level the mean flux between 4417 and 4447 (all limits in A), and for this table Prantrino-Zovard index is 5.4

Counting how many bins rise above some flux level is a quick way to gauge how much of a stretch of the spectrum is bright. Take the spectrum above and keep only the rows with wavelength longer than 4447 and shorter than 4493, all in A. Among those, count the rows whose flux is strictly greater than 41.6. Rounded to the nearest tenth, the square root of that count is 4.5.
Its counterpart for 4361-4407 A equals 3.6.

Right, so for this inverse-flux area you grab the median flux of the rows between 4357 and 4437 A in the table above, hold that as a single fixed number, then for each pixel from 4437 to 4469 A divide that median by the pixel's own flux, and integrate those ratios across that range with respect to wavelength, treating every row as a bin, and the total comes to 31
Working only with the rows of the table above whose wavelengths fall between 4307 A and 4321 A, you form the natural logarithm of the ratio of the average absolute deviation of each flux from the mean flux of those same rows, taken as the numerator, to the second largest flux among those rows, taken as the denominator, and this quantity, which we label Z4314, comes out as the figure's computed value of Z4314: -2.05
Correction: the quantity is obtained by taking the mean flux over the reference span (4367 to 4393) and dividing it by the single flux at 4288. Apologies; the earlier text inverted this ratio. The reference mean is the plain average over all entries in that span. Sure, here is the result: 1.21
